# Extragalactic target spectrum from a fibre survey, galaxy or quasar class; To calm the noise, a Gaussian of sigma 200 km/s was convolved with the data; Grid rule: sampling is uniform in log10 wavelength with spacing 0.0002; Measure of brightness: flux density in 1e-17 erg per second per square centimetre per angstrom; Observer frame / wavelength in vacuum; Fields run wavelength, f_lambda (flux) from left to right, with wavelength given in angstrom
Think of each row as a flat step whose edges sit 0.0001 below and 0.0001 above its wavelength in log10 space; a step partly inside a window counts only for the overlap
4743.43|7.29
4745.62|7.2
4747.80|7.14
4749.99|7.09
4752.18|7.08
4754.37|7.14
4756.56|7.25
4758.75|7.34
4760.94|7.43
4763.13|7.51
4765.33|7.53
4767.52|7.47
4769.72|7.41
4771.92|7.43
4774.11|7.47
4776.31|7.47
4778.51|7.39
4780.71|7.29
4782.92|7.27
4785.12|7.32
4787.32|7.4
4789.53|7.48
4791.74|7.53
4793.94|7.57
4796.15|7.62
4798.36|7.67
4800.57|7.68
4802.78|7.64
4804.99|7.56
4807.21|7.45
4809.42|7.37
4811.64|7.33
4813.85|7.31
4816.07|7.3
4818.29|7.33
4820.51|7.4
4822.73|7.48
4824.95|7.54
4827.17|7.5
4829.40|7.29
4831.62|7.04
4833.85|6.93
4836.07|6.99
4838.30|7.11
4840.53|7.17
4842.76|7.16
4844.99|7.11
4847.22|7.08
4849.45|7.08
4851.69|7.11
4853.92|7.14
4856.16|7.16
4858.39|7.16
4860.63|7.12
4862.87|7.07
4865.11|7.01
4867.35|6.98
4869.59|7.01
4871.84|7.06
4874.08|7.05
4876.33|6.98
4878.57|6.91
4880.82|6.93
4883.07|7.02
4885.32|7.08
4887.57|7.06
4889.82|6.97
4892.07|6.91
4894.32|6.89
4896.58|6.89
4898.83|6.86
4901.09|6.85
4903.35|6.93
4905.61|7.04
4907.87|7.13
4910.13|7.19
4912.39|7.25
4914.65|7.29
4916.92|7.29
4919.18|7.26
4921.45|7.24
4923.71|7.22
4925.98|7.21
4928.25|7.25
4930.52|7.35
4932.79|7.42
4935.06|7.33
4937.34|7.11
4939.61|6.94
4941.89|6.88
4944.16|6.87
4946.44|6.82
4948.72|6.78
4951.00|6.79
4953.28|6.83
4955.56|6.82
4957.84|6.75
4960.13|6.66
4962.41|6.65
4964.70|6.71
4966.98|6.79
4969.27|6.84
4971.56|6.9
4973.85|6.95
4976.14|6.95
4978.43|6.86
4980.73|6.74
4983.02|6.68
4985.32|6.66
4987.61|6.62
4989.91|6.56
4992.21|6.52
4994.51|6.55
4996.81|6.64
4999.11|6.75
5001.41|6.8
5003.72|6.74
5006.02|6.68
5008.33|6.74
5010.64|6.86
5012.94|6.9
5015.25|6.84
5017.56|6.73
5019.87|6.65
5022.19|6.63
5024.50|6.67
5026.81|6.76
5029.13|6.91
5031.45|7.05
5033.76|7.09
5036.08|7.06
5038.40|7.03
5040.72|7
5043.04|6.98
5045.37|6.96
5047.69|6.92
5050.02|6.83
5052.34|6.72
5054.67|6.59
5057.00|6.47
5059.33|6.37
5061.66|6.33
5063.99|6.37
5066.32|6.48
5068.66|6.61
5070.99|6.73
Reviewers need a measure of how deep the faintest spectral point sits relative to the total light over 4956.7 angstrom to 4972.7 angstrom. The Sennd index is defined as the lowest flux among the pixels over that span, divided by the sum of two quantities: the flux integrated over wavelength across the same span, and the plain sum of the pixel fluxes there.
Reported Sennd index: 0.0428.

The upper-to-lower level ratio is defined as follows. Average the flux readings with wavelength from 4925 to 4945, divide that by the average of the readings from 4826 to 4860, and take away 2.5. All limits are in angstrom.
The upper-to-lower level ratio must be -1.50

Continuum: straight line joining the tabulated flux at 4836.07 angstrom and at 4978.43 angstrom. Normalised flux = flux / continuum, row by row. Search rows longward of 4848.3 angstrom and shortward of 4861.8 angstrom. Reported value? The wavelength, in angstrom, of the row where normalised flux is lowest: 4849.45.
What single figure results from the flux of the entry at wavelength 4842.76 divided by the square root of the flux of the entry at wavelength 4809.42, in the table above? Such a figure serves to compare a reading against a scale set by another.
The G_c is 2.64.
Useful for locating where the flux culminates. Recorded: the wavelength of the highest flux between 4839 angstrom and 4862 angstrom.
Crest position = 4840.53 angstrom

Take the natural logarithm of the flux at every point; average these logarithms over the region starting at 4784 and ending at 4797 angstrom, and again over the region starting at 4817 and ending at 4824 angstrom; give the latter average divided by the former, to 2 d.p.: 0.99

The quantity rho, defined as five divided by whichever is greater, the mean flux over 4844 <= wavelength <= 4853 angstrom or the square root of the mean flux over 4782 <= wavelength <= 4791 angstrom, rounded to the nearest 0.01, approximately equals 0.70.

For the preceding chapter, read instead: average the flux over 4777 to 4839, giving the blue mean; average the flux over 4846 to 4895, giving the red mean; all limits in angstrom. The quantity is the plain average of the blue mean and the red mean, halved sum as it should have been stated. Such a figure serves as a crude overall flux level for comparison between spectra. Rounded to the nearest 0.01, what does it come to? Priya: 7.21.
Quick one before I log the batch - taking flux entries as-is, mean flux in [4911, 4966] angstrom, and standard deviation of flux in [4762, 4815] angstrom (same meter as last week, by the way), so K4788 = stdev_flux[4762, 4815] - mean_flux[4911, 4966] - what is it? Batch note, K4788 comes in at -6.9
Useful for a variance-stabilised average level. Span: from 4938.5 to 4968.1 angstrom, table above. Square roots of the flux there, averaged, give 2.61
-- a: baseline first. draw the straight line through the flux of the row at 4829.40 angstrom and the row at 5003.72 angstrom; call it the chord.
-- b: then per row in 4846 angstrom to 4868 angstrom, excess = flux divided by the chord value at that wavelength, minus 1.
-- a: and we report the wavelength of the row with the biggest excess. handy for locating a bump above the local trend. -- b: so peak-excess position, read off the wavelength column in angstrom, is 4858.39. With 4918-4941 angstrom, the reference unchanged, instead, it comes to 4932.79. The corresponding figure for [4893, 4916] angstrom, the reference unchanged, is 4914.65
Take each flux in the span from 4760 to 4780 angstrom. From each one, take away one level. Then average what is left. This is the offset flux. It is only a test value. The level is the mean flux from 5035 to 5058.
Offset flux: 0.60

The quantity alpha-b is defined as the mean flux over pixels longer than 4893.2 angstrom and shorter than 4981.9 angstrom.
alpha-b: 6.99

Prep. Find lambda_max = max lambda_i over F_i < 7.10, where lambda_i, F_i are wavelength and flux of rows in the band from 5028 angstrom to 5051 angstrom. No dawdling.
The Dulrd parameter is 5050.02 angstrom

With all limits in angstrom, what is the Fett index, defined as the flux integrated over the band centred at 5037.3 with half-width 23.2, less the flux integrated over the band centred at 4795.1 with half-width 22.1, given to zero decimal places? -13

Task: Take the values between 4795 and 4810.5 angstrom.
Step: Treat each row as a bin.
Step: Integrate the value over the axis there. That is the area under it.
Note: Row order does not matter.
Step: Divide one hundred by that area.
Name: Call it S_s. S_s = 0.85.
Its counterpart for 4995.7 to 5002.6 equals 2.15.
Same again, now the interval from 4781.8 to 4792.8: 1.23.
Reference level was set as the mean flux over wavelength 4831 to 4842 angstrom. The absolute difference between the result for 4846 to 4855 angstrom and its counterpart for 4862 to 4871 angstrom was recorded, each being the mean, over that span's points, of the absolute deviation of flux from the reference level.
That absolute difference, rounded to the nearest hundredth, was 0.01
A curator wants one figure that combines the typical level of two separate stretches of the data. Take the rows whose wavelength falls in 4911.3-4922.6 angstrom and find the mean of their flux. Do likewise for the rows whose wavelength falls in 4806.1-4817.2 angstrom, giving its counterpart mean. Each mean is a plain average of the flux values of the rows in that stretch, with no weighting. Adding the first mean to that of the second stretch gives 14.6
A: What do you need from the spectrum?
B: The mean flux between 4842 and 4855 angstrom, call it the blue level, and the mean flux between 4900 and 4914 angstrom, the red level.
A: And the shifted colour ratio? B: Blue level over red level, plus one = 2.01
